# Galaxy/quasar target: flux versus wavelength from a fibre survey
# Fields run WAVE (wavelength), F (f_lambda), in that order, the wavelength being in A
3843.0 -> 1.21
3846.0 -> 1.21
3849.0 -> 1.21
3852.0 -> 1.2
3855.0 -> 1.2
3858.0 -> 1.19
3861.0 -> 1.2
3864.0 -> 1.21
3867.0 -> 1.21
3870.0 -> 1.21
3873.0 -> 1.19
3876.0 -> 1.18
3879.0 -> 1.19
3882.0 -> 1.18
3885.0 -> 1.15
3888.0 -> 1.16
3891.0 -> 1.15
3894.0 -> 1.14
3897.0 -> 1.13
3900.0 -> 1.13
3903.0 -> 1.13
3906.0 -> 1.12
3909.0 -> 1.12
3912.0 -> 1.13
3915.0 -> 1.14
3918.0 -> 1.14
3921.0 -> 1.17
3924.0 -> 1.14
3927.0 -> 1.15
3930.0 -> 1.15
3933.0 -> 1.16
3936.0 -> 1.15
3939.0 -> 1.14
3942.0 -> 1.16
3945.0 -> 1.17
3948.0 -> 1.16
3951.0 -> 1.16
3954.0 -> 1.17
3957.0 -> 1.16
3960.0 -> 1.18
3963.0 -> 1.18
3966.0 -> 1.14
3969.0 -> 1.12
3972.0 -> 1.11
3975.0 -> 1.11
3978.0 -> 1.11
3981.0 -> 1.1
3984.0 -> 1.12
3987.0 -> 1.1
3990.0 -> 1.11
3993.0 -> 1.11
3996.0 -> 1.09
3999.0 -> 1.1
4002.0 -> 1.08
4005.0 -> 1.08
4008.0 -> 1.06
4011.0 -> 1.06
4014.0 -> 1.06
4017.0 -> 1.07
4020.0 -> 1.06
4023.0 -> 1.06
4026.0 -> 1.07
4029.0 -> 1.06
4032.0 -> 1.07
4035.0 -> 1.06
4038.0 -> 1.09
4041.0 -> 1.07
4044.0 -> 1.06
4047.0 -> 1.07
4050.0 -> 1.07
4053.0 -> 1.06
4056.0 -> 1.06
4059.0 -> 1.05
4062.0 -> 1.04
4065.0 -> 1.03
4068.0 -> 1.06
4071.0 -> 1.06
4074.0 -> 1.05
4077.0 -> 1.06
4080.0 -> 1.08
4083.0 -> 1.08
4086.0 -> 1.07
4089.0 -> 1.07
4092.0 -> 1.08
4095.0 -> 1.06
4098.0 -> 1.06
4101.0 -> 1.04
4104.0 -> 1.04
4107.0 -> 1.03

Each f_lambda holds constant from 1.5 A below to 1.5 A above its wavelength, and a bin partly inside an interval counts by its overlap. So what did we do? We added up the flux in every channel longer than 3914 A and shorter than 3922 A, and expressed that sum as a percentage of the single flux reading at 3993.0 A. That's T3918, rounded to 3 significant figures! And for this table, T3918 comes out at 311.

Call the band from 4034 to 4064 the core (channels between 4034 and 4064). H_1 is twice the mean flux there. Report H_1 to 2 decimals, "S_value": 2.13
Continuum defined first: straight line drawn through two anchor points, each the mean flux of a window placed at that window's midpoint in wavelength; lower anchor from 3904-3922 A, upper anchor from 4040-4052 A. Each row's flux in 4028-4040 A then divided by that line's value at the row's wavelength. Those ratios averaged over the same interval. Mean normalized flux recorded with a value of 1.00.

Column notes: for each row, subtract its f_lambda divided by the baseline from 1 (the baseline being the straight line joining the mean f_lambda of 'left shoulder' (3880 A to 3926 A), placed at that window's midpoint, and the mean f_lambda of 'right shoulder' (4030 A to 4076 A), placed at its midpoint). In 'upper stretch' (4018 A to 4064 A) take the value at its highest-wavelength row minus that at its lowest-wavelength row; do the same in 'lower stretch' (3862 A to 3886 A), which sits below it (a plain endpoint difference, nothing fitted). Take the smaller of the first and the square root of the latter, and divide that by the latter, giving -0.06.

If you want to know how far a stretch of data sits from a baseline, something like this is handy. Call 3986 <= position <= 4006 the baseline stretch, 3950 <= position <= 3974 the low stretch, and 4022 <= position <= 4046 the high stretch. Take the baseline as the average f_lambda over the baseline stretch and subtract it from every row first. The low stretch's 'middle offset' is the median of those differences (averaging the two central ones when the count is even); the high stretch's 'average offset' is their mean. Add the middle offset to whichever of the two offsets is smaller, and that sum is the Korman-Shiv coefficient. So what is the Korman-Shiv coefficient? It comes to 0.036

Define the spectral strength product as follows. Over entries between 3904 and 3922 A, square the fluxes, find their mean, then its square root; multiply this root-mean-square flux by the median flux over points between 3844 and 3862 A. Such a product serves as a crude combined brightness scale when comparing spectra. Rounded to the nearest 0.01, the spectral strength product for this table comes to 1.36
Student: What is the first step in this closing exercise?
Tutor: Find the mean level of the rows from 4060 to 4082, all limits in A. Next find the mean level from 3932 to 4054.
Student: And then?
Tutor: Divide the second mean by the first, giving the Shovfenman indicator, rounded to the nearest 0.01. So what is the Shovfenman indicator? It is 1.05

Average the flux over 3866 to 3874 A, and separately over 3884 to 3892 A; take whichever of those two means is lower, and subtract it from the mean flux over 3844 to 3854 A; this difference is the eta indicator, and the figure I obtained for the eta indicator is 0.05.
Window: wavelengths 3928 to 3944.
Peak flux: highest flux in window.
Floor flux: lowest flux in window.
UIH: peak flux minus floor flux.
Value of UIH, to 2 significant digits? 0.020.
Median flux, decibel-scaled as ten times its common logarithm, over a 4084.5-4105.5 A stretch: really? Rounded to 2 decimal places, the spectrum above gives 0.25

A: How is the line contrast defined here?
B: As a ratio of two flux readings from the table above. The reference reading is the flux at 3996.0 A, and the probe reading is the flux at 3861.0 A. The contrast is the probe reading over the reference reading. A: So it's 1.10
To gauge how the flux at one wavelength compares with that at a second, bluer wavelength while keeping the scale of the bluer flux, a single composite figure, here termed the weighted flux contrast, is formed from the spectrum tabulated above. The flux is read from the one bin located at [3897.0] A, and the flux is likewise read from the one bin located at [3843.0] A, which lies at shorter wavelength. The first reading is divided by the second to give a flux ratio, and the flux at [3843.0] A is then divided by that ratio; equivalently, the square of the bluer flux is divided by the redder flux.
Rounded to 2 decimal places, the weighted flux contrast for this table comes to 1.30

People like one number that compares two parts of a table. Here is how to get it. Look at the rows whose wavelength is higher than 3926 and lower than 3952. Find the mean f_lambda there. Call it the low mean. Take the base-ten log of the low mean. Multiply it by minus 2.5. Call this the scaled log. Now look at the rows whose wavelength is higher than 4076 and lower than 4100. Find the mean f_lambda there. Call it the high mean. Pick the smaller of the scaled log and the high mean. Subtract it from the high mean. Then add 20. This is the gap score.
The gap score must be 21.2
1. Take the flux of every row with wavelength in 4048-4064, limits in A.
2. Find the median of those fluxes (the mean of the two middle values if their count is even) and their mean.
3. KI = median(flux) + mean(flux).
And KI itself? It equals 2.12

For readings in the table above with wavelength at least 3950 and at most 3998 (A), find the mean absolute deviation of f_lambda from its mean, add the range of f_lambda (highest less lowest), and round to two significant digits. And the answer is 0.12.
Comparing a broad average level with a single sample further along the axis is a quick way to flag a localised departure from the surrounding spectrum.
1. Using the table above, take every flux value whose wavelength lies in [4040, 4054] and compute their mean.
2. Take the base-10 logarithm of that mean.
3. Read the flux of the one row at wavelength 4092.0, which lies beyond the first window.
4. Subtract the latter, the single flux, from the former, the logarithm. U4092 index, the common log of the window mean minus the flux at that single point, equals -1.05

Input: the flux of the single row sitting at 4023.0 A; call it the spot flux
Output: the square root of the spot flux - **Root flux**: 1.03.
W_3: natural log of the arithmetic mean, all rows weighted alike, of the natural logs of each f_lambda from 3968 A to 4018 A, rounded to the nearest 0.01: -2.42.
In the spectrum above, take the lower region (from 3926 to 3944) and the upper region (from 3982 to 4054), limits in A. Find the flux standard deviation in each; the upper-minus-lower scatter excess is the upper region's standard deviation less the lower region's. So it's 0.012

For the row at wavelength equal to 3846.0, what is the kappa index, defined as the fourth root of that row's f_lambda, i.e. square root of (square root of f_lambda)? 1.05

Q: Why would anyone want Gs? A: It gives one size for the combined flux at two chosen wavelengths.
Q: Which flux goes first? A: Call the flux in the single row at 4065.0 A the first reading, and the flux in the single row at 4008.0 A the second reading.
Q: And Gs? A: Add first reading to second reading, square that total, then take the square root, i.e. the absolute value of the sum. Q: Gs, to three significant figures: 2.09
